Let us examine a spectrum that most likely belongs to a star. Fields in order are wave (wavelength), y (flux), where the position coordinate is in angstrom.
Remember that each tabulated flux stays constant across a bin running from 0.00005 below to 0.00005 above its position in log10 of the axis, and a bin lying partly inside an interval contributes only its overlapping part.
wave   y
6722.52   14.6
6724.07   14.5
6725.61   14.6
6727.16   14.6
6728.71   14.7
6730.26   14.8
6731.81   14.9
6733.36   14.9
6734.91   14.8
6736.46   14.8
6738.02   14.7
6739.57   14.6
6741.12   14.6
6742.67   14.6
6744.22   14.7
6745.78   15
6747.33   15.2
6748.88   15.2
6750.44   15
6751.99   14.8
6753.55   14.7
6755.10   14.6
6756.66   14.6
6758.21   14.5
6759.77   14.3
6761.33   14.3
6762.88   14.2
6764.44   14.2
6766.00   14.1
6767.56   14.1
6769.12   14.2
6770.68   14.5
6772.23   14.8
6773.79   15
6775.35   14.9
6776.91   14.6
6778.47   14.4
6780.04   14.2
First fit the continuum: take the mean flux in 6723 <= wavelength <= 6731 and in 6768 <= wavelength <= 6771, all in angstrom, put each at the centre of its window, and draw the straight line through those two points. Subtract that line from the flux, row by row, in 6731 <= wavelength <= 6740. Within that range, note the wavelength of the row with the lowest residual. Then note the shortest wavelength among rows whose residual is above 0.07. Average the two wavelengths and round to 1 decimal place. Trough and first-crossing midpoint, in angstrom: 6735.7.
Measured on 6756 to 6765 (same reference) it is 6759.8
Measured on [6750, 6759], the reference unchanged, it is 6754.3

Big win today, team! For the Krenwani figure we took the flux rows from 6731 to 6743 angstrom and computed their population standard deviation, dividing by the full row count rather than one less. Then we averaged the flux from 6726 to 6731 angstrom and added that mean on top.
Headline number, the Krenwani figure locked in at 14.8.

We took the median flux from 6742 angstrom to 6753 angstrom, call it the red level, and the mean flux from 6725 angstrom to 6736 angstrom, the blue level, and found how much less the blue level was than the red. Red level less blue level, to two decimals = 0.24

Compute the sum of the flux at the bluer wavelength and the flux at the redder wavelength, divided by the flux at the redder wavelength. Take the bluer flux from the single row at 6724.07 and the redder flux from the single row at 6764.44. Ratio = 2.02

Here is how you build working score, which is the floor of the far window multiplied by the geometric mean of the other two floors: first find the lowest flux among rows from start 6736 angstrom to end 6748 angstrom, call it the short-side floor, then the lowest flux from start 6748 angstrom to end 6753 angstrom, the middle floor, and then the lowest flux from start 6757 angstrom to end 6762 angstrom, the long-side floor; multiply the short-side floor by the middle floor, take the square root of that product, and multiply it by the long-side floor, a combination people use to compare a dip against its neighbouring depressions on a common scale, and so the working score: 210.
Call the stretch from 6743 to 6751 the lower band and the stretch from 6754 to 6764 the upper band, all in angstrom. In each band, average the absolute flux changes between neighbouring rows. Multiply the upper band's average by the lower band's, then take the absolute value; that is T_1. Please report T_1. 0.014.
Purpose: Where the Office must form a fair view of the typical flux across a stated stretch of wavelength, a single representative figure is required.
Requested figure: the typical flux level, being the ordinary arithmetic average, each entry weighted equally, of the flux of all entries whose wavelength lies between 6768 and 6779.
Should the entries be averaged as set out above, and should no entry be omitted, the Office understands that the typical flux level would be 14.63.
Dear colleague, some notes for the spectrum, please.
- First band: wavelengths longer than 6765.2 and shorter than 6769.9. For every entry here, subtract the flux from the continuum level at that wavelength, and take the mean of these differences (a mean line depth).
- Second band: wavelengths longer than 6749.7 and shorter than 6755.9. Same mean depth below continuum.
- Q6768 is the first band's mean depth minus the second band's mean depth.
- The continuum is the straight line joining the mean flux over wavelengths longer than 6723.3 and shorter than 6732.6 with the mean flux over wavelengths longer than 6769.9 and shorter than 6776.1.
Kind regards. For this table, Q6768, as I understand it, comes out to 0.68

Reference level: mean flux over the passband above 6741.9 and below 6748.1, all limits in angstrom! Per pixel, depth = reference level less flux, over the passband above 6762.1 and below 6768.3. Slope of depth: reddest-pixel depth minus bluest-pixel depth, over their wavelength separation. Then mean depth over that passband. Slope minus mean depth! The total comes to -0.70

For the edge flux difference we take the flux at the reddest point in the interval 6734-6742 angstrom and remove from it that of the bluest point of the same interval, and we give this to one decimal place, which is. -0.2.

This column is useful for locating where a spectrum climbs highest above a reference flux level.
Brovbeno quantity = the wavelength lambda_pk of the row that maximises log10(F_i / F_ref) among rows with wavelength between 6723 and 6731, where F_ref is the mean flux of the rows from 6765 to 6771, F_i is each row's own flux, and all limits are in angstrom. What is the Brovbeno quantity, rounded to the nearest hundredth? 6730.26 angstrom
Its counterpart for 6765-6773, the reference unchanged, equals 6772.23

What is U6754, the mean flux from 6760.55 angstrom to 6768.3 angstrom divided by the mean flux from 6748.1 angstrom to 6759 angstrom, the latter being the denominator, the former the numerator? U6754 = 0.960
